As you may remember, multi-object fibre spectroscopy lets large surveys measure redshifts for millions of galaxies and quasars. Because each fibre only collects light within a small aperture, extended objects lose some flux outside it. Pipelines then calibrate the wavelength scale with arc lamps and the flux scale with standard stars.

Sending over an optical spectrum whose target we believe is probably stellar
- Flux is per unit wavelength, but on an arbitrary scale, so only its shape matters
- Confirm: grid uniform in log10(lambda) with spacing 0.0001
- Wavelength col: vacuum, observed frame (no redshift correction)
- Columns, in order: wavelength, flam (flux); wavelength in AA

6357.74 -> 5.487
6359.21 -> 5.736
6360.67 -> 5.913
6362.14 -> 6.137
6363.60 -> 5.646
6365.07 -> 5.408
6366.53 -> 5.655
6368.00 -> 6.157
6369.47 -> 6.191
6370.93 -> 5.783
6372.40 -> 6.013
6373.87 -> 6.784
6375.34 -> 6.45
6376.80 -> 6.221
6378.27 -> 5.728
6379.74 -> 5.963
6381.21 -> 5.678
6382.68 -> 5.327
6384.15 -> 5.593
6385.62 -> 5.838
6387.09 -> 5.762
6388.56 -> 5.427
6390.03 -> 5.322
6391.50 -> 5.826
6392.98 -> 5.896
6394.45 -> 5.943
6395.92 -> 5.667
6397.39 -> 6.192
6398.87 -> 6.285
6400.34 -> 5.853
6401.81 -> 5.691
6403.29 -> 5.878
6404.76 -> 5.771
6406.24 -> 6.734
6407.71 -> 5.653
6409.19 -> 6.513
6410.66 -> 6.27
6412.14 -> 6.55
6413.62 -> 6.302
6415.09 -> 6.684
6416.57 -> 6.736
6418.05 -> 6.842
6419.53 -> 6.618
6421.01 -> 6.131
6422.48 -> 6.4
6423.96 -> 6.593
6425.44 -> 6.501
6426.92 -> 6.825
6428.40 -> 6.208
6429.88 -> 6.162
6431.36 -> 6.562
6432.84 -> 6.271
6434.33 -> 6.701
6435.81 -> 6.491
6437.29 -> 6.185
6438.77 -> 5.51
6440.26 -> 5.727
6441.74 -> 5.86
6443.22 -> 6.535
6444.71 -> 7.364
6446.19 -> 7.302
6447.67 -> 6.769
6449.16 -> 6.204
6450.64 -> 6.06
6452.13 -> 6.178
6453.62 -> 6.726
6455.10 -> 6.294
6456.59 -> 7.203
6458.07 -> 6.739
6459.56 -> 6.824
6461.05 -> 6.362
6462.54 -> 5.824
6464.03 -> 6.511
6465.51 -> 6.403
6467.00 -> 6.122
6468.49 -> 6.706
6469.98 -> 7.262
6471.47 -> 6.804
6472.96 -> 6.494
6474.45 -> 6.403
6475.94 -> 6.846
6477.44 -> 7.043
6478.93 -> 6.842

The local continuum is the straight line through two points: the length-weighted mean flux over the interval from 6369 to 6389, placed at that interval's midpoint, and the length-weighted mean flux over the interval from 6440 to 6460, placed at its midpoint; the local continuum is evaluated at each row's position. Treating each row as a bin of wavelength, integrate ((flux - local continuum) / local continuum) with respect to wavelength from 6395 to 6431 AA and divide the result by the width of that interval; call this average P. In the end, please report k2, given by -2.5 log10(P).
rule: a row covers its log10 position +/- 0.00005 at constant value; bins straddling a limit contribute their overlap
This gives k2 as 5.0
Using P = 0.010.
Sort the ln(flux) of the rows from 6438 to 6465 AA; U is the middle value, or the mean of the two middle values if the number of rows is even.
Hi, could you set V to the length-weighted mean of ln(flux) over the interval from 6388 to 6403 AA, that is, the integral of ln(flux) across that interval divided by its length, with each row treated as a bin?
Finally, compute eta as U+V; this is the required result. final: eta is 3.62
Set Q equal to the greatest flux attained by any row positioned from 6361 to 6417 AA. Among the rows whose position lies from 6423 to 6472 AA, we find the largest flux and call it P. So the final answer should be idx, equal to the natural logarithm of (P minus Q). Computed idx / -0.54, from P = 7.364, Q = 6.784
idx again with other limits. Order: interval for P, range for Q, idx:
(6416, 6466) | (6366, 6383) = -0.54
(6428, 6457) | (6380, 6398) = 0.16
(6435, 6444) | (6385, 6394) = -0.45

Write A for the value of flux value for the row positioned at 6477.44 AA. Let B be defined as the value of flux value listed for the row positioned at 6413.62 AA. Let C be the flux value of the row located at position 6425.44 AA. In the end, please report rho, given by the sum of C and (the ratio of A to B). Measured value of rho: 7.6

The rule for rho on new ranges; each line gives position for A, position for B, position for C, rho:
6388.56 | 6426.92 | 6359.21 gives 6.5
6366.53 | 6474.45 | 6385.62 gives 6.7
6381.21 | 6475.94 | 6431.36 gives 7.4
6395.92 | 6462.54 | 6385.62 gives 6.8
